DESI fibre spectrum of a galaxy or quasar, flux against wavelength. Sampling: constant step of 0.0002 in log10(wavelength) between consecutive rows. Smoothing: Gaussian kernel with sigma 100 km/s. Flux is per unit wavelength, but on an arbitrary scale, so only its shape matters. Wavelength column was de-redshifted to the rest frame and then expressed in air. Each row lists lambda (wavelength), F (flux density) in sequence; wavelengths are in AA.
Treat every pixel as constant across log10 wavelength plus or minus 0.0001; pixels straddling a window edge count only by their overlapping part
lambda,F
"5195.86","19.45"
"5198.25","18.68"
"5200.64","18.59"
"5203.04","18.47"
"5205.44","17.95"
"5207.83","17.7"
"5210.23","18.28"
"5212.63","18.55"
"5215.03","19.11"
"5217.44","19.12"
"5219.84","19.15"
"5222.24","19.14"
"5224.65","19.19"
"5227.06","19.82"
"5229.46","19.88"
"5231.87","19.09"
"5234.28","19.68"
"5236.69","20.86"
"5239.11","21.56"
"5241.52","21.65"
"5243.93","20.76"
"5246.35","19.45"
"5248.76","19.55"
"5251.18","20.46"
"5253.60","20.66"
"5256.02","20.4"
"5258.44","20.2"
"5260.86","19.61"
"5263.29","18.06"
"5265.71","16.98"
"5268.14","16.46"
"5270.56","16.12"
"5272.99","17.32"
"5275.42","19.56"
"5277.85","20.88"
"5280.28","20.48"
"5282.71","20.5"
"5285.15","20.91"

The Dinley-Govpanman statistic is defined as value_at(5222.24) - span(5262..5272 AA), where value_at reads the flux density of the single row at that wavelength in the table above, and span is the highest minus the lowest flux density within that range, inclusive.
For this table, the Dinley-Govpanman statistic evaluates 17.2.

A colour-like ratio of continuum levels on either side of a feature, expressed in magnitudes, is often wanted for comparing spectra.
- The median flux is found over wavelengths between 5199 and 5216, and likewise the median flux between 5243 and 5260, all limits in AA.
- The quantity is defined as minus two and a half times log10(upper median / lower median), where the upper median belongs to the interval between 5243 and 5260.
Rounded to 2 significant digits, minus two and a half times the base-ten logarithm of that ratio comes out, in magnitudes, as -0.11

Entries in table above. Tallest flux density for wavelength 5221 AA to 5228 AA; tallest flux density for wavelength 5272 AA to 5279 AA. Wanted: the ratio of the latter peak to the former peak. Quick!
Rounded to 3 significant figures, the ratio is 1.05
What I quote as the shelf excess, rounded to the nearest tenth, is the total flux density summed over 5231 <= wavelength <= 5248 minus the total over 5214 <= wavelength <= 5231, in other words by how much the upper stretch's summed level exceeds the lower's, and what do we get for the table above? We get 7.6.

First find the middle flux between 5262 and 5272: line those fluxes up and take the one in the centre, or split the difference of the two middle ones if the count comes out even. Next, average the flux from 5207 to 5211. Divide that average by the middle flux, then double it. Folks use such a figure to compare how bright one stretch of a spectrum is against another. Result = 2.2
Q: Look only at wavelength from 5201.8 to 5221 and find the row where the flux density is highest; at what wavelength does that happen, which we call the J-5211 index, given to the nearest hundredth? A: 5219.84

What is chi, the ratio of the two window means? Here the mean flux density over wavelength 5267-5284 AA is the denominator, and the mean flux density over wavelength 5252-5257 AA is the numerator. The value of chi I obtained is 1.09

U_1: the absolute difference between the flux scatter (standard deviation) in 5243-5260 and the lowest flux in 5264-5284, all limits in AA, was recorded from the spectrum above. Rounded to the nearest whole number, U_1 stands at 16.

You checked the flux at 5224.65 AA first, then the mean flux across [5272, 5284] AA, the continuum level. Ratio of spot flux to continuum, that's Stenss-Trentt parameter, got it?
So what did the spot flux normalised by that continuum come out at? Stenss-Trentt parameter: 0.97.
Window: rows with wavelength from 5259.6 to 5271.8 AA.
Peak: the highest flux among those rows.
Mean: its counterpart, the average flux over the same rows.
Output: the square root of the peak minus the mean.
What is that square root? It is 1.5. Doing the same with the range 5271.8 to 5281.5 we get 1.1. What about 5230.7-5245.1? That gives 1.0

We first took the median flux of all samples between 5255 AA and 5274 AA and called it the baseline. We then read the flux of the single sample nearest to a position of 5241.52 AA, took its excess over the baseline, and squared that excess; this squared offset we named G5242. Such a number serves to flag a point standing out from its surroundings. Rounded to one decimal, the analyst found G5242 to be 15.7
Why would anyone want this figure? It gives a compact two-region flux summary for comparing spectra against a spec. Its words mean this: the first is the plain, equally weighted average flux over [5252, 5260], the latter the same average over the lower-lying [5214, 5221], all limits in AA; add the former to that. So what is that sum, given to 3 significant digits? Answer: 39.5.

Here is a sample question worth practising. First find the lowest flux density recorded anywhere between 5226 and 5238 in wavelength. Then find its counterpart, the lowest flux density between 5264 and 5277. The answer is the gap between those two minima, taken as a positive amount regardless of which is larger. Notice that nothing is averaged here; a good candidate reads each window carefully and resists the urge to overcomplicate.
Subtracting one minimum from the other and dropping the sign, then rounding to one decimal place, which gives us 3.0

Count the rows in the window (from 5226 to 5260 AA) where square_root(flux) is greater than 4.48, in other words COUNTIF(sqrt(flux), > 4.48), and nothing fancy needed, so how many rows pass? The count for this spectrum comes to 8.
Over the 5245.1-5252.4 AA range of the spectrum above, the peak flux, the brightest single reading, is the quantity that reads 20.46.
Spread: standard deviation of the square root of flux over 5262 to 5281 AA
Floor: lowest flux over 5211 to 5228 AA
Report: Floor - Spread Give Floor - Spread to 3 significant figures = 18.3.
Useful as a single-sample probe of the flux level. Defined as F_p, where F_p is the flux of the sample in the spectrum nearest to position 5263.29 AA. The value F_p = 18.06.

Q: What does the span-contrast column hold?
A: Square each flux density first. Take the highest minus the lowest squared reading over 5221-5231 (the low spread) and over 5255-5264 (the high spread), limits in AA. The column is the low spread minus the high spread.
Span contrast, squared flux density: -61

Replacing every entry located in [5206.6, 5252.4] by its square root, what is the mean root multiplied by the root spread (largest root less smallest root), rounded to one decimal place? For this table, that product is 2.0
